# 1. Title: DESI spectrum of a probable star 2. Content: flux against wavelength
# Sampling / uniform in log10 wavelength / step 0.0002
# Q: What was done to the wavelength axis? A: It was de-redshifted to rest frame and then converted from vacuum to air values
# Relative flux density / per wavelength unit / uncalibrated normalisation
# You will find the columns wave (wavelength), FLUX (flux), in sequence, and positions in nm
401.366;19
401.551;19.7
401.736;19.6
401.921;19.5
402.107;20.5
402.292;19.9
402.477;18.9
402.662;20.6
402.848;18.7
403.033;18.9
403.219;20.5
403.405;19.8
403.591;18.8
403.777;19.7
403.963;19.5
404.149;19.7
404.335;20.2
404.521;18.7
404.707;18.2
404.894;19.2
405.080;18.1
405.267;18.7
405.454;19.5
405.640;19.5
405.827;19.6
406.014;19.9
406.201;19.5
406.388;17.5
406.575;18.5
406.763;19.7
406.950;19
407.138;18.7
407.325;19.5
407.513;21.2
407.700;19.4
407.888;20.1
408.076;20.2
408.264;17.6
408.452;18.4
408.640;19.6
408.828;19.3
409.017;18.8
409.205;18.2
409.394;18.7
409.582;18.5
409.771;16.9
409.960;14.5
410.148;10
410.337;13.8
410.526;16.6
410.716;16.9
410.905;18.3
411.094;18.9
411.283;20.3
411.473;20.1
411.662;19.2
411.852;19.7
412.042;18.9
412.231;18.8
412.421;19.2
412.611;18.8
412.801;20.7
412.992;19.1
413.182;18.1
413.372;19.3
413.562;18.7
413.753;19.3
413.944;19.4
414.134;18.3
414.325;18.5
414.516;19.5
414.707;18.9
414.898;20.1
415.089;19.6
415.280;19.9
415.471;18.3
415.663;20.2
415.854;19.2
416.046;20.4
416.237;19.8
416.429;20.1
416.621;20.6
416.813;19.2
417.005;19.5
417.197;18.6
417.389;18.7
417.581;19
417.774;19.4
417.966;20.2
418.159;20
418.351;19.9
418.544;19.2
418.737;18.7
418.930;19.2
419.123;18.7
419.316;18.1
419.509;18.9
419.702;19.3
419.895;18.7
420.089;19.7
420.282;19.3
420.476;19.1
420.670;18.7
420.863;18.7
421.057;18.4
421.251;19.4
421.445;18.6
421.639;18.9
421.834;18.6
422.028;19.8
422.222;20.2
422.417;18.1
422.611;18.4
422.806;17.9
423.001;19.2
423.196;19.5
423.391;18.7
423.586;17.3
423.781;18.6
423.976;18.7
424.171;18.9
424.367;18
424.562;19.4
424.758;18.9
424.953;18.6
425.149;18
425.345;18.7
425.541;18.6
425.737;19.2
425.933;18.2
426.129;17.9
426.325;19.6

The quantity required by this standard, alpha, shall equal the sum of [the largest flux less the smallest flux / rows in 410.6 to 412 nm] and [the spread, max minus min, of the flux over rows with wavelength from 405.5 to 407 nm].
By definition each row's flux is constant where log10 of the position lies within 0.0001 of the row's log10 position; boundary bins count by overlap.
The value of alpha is 6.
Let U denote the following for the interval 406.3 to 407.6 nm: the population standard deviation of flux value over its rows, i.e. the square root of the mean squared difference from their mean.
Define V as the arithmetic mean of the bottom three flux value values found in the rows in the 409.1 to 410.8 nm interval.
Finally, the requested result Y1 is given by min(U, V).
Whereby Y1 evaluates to 1.07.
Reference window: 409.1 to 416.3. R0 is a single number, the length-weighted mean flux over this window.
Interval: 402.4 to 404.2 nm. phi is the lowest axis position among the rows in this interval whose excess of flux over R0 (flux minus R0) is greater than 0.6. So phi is 402.662 nm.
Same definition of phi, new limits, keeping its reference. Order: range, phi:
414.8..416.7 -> 414.898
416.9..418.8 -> 417.005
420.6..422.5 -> 421.251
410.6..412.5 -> 411.283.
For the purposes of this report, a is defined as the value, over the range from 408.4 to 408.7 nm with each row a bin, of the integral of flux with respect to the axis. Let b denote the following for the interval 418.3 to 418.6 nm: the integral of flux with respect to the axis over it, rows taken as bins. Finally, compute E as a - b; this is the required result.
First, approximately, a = 5.7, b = 5.9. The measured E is -0.1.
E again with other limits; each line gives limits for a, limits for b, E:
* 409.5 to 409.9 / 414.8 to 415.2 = -1.0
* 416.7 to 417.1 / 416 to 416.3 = 1.7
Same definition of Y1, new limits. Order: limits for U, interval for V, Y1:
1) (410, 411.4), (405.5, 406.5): 3.23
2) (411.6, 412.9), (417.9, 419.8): 0.63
